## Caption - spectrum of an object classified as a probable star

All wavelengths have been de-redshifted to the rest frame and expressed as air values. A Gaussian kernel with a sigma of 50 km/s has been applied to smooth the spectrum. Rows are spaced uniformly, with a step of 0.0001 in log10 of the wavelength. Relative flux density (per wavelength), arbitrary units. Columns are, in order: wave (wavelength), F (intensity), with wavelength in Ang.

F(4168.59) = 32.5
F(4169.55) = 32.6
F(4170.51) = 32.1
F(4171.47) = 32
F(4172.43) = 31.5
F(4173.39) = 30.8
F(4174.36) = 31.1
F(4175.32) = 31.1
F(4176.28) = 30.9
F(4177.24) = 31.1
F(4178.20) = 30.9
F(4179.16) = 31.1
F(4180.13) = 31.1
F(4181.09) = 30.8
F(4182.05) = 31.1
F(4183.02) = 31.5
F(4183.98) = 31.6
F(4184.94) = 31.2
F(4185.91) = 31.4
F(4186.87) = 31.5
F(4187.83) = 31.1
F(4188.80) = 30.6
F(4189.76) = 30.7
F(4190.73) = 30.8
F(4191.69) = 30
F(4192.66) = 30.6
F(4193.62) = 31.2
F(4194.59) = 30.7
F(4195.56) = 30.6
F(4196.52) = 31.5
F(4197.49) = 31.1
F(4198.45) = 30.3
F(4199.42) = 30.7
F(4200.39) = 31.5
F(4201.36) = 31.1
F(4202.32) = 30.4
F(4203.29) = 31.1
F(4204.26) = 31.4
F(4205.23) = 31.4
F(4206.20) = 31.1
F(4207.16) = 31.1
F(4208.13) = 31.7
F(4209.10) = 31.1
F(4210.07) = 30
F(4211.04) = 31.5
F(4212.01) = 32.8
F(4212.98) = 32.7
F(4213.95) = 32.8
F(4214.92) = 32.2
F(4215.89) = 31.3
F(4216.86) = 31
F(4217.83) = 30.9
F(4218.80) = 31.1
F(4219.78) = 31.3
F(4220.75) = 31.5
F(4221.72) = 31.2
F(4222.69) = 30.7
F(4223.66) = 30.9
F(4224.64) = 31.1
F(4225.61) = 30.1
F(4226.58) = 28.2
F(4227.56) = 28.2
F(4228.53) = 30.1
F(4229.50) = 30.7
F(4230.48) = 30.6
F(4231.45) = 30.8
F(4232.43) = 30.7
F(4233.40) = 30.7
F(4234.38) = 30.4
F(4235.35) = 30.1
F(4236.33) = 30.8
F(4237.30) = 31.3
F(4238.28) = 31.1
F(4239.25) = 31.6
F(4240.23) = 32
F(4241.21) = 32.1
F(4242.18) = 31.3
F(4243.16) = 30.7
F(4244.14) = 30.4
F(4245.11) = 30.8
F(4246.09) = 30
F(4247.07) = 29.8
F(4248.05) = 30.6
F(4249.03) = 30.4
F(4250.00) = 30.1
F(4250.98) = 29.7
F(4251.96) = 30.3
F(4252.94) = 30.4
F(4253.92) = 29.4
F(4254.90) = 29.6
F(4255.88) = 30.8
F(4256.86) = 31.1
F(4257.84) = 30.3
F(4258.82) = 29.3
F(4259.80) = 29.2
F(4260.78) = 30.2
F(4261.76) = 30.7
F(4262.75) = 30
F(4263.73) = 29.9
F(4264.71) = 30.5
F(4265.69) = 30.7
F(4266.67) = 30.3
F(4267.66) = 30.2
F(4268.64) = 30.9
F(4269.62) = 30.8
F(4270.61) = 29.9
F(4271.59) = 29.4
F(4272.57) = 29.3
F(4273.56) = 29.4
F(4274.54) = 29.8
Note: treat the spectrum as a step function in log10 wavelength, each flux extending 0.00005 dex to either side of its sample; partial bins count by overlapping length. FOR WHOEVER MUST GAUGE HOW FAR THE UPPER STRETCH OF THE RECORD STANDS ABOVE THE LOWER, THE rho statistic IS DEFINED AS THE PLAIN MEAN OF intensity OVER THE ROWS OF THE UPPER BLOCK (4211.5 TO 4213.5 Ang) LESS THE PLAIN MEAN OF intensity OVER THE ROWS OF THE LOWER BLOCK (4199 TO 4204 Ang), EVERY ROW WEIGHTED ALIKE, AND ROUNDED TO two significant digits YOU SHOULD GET 1.8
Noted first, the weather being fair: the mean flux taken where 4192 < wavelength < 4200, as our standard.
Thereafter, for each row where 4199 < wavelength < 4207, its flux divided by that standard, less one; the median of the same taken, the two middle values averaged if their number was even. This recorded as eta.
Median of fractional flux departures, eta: 0.009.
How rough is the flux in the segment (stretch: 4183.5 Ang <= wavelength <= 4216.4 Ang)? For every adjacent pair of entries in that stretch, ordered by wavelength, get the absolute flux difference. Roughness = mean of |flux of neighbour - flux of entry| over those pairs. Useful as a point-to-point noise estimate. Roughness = 0.51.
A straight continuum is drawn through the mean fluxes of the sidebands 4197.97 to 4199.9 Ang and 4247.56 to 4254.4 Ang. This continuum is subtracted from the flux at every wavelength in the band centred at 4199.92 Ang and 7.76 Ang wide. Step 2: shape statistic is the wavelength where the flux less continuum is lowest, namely 4198.45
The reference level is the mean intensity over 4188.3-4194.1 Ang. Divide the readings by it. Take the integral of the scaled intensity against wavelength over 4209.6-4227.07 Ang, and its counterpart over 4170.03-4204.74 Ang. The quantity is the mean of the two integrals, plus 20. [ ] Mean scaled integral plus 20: 46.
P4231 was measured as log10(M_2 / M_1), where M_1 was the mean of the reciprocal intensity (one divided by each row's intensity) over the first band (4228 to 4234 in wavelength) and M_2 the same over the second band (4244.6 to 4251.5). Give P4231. 0.006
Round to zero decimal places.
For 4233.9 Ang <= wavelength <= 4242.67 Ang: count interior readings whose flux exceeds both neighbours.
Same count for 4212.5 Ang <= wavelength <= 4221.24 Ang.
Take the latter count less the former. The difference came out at -1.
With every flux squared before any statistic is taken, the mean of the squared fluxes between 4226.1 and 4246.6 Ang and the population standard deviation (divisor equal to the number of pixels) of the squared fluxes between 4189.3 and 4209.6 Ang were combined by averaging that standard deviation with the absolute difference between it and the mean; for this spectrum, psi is 469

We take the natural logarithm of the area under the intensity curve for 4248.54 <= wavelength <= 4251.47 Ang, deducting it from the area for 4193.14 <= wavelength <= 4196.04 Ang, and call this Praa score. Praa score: 84.9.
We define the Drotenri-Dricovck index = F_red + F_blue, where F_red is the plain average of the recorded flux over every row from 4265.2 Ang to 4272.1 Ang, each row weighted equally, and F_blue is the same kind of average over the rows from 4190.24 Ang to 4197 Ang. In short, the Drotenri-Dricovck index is 61.1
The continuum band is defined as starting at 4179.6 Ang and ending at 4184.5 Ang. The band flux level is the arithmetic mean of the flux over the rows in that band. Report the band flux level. 31.2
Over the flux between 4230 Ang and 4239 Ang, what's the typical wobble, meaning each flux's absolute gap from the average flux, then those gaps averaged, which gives 0.25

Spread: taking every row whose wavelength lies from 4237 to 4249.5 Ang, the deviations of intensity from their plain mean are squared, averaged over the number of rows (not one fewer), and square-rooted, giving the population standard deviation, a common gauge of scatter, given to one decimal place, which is 0.7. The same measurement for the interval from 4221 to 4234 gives 0.9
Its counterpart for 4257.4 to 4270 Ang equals 0.5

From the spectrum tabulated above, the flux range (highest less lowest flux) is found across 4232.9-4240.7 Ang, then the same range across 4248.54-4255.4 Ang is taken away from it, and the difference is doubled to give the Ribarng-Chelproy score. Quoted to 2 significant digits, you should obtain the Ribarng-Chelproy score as 1.8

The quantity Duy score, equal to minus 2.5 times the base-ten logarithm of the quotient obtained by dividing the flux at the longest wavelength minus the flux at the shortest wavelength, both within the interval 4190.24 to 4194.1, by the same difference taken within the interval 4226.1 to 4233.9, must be 2.0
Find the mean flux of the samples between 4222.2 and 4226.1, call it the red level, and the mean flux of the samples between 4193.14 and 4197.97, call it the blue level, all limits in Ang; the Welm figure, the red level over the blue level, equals 0.990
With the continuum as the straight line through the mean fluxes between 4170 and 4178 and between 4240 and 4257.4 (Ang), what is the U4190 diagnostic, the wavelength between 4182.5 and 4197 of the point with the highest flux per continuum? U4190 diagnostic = 4196.52 Ang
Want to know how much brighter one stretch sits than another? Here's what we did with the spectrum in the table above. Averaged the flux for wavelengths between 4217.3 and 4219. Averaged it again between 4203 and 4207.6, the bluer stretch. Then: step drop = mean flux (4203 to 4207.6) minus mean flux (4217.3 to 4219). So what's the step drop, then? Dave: 0.2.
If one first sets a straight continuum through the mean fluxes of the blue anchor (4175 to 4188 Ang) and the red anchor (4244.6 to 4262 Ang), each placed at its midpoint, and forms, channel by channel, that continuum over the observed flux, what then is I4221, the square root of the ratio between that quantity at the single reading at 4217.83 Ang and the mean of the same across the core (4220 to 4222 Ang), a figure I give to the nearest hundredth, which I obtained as 1.01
